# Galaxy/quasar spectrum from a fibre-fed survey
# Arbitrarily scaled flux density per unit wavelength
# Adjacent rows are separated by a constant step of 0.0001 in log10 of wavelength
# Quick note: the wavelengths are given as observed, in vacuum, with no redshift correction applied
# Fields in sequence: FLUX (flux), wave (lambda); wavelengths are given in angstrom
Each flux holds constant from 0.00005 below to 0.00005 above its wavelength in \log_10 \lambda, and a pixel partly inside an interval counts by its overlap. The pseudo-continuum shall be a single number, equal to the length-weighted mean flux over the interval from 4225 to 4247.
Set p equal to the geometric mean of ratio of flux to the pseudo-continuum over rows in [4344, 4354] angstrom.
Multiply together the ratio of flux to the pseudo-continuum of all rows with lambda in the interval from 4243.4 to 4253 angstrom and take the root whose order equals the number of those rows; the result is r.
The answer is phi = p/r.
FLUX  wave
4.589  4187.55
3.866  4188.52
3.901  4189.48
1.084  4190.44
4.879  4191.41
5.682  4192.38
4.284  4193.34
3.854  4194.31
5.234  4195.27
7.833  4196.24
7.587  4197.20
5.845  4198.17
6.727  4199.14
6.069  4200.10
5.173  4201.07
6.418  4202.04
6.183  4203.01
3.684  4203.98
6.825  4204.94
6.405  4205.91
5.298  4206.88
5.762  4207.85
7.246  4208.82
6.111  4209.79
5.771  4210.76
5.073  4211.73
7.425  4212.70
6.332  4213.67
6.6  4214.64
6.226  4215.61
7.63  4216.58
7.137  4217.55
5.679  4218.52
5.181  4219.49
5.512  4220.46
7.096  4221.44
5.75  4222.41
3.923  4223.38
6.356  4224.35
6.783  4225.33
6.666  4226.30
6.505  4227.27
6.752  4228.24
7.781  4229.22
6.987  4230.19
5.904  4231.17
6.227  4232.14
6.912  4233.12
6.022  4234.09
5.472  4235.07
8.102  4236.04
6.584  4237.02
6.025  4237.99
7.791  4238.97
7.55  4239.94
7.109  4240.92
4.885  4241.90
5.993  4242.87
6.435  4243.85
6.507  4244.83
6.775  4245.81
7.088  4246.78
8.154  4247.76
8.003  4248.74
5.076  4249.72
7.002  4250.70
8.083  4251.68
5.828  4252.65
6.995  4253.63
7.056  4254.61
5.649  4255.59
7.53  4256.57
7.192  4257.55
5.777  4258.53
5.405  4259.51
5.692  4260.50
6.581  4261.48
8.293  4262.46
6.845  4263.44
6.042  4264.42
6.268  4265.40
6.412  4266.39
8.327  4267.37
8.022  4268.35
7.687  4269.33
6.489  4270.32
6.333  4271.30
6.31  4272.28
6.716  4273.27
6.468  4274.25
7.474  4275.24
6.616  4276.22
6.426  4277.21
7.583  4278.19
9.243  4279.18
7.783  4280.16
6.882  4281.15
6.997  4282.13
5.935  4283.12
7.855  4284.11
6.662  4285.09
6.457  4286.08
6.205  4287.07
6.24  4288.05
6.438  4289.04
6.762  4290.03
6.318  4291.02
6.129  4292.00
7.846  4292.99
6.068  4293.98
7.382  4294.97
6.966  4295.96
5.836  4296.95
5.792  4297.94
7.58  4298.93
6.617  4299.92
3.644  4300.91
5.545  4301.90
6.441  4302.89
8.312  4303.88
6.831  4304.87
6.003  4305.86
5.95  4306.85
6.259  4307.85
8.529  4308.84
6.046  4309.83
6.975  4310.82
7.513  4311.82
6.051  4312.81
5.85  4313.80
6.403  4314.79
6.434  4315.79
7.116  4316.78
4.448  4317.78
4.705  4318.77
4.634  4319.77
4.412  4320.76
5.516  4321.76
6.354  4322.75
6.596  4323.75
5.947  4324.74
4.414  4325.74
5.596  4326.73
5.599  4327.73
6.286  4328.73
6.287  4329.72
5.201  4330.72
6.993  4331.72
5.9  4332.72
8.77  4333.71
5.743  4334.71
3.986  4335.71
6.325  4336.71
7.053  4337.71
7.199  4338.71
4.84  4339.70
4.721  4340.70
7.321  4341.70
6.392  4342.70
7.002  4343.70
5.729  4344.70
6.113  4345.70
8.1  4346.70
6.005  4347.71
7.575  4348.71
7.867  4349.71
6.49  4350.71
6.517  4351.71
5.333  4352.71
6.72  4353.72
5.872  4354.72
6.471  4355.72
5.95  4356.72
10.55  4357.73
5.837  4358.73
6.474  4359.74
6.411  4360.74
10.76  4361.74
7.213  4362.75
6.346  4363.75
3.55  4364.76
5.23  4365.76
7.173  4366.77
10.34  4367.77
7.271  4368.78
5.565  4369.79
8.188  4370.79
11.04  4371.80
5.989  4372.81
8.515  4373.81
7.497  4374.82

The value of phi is 0.97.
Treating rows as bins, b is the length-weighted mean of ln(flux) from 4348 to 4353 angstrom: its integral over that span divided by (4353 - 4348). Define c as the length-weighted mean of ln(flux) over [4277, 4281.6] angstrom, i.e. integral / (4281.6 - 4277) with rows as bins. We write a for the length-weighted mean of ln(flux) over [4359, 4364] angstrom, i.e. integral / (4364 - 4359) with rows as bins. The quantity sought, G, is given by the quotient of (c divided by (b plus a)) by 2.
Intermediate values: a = 1.98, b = 1.91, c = 2.03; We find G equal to 0.261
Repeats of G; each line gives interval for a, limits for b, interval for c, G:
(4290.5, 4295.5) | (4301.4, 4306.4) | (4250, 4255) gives 0.255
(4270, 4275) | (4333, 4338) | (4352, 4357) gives 0.245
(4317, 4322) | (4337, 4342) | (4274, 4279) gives 0.289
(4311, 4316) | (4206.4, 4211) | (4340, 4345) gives 0.248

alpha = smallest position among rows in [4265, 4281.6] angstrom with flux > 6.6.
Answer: 4267.37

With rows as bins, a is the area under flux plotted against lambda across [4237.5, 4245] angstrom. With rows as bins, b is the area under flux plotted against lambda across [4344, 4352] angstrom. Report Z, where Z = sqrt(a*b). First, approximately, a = 49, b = 54.5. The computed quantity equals 51.7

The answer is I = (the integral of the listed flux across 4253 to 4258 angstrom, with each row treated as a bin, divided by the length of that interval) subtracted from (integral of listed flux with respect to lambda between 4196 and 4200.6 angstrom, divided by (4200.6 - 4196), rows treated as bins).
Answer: -0.1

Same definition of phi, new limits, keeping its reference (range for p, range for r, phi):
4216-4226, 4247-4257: 0.88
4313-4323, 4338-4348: 0.88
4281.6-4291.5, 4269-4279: 0.97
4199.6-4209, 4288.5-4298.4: 0.89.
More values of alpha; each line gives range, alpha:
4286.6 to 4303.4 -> 4290.03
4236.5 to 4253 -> 4238.97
